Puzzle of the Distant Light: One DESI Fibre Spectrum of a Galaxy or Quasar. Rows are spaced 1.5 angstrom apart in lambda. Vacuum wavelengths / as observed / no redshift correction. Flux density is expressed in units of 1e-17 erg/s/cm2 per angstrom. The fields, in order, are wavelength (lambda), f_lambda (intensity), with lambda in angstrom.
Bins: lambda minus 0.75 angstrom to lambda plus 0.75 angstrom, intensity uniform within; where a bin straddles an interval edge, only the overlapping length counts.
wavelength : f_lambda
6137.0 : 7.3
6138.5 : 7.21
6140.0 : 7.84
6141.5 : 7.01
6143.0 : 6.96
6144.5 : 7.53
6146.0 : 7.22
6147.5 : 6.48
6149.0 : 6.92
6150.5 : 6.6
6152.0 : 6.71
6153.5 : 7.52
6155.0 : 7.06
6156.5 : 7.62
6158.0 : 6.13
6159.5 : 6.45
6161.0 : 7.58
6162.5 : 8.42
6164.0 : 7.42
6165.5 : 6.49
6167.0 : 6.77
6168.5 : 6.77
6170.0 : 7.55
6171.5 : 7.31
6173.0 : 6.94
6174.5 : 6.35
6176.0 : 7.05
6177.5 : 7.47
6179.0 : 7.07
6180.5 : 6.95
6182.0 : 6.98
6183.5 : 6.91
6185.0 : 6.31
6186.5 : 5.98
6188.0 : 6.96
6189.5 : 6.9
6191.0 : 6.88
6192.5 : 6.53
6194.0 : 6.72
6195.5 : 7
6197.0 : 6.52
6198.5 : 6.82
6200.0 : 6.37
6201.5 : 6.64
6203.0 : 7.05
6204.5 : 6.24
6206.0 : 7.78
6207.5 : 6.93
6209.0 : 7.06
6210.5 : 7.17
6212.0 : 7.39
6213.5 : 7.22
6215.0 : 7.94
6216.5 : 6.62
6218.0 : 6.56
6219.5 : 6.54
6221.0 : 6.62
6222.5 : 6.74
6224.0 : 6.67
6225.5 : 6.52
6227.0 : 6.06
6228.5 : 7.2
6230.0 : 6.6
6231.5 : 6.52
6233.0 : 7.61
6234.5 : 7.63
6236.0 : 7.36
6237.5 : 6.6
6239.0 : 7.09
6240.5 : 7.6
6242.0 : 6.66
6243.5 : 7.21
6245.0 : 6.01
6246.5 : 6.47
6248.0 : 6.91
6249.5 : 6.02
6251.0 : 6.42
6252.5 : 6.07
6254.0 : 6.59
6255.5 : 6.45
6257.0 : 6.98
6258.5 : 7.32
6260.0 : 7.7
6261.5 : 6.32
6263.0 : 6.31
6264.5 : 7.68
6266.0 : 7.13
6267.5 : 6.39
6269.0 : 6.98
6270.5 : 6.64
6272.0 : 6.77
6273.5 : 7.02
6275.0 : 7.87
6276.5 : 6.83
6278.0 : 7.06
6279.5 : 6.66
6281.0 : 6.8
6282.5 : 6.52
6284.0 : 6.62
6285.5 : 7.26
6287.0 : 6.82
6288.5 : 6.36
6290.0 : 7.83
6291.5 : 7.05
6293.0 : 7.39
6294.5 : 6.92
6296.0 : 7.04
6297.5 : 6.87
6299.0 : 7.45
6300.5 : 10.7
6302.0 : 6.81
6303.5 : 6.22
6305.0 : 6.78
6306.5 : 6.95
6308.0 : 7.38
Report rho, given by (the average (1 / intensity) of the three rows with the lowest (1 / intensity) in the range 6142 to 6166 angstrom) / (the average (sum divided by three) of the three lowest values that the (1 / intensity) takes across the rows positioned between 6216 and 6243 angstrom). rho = 0.97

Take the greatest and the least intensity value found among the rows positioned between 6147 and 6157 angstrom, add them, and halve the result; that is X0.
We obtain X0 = 7.05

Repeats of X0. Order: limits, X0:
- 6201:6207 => 7.01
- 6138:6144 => 7.40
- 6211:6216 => 7.58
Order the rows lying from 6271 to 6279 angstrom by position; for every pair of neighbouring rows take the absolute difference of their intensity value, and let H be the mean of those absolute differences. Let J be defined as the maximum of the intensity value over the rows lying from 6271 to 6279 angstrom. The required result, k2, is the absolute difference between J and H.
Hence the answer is 7.28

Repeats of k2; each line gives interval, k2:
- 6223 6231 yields 6.61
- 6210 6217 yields 7.33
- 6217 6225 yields 6.67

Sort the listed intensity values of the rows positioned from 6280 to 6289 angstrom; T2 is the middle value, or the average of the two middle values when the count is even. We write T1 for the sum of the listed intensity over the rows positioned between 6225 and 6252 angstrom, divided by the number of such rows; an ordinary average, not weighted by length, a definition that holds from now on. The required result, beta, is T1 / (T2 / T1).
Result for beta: 6.90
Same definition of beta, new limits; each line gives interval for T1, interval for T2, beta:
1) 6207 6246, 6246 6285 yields 7.15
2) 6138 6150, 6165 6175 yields 7.54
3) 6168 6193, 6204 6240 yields 6.92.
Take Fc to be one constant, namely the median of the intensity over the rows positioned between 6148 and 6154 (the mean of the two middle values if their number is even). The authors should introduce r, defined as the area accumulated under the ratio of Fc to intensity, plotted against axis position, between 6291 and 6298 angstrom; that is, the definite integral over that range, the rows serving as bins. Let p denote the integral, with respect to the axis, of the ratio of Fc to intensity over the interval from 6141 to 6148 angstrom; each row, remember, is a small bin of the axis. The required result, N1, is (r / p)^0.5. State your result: 1.00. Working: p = 6.77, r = 6.76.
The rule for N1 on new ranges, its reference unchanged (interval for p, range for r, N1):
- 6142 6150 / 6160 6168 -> 0.98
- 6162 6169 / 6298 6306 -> 1.05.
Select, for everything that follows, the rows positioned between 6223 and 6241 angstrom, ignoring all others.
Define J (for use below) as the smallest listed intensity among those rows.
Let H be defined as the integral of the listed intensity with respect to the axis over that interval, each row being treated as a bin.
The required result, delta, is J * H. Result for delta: 757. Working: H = 125.0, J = 6.06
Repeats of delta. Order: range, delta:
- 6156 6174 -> 784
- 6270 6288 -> 810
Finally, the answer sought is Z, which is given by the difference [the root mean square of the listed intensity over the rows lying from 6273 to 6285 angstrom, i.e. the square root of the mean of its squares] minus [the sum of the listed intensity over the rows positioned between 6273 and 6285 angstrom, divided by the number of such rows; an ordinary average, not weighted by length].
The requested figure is 0.011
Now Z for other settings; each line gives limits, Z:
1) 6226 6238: 0.021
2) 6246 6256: 0.006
